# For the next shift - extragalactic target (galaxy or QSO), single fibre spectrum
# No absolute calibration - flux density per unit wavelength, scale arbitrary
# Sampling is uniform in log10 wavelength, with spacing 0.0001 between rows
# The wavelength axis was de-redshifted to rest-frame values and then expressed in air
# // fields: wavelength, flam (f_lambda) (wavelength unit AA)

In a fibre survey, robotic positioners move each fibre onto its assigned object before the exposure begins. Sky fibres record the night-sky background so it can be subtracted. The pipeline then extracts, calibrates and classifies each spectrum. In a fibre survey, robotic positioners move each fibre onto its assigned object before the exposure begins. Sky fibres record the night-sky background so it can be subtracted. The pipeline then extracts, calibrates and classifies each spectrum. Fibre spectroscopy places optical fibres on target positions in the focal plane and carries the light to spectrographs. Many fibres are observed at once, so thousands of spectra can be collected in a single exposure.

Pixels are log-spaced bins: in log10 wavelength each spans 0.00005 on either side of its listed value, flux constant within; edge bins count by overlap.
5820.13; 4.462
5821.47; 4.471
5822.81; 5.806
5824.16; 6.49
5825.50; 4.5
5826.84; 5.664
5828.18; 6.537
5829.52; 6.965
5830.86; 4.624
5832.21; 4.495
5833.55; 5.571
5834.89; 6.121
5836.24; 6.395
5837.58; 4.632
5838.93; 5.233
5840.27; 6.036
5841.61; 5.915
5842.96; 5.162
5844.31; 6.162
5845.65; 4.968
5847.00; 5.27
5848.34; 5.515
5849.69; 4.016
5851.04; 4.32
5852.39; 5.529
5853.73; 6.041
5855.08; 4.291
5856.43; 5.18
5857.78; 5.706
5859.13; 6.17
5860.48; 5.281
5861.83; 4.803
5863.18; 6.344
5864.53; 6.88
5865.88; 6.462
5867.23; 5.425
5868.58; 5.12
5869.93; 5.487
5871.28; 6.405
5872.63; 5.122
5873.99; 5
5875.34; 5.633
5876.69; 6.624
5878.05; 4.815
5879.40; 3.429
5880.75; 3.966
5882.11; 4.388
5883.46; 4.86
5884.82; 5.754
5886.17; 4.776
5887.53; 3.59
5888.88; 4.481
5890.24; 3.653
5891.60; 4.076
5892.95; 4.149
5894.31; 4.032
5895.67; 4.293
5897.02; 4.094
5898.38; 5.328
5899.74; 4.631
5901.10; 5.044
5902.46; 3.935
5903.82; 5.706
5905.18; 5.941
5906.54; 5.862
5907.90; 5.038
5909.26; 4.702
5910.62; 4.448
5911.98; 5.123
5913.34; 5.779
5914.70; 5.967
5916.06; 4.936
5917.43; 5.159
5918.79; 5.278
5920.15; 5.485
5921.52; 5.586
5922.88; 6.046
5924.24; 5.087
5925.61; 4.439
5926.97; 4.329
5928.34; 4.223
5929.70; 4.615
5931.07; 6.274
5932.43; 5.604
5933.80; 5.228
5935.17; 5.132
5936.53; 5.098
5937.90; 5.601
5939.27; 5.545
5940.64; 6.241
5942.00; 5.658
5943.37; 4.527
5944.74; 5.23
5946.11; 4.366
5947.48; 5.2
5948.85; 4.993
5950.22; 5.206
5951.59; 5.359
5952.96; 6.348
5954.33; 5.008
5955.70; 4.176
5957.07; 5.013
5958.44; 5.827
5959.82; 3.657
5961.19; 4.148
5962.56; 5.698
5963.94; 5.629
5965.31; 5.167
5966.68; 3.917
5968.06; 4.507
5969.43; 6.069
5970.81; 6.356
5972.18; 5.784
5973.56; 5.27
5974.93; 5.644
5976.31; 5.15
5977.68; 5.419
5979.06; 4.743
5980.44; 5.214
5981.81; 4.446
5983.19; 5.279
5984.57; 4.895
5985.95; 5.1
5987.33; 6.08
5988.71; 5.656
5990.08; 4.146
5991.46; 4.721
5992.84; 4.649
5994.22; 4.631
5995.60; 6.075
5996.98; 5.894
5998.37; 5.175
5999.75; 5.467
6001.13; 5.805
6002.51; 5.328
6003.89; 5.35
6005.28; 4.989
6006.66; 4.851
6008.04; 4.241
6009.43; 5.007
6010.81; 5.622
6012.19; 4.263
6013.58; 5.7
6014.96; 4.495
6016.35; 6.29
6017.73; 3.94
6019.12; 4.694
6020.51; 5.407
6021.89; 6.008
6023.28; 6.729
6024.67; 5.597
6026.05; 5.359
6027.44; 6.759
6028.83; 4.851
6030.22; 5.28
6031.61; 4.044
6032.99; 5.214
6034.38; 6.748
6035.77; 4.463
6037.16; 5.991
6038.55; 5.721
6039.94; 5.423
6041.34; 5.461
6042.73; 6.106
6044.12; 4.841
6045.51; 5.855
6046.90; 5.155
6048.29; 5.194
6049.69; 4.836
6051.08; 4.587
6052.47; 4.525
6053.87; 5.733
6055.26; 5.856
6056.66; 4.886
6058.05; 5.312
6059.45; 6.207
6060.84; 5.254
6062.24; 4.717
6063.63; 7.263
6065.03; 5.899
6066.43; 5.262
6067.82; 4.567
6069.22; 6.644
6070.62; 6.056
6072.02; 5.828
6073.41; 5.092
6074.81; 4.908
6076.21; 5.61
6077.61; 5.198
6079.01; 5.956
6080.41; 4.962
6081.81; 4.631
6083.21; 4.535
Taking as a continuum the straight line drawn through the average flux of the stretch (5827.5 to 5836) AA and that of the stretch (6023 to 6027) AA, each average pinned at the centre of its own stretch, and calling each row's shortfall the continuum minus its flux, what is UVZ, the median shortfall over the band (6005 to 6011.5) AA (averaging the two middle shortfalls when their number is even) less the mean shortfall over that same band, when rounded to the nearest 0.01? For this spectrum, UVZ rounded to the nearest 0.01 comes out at -0.05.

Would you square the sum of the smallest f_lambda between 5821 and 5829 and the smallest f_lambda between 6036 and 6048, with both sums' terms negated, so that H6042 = 87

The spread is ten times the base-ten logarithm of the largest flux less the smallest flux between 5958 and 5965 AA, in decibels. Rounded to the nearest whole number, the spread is 3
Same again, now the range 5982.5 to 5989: 1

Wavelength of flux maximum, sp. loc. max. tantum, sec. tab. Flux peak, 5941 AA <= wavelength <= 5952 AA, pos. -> 5942.00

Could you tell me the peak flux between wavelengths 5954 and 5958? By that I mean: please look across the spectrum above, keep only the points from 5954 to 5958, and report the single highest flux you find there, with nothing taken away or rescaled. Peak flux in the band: 5.013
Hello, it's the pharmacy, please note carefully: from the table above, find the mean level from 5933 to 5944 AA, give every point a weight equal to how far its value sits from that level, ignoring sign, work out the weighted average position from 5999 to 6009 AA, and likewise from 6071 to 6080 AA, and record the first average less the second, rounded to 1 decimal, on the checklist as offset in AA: -69.7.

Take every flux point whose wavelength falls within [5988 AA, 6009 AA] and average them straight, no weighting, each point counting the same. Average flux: 5.13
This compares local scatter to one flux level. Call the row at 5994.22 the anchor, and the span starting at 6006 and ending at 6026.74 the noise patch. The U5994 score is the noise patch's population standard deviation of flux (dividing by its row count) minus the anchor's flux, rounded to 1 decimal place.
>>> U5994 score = -3.9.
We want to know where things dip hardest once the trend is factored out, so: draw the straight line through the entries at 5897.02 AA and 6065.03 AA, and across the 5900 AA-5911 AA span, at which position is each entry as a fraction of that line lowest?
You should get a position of 5902.46 AA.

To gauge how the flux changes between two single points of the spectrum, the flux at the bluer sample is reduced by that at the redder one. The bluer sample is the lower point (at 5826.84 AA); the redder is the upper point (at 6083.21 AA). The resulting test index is 1.1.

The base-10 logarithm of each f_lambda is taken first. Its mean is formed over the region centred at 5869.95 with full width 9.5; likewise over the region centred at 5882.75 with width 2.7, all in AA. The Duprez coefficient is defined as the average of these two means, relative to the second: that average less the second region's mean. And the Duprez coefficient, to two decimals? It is 0.04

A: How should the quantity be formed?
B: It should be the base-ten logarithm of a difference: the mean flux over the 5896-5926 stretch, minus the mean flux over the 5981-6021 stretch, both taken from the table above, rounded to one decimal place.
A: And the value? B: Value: -1.3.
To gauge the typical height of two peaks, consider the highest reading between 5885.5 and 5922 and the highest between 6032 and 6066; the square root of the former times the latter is 6.58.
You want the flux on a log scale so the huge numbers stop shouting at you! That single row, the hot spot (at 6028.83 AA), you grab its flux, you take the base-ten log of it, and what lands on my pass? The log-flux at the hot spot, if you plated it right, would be 0.69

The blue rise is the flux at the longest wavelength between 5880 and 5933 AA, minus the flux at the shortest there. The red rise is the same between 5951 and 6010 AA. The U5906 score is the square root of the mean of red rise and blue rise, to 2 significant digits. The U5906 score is 0.80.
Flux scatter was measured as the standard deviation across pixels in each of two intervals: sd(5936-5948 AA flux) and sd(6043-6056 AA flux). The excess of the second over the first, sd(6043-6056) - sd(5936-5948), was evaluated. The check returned -0.05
